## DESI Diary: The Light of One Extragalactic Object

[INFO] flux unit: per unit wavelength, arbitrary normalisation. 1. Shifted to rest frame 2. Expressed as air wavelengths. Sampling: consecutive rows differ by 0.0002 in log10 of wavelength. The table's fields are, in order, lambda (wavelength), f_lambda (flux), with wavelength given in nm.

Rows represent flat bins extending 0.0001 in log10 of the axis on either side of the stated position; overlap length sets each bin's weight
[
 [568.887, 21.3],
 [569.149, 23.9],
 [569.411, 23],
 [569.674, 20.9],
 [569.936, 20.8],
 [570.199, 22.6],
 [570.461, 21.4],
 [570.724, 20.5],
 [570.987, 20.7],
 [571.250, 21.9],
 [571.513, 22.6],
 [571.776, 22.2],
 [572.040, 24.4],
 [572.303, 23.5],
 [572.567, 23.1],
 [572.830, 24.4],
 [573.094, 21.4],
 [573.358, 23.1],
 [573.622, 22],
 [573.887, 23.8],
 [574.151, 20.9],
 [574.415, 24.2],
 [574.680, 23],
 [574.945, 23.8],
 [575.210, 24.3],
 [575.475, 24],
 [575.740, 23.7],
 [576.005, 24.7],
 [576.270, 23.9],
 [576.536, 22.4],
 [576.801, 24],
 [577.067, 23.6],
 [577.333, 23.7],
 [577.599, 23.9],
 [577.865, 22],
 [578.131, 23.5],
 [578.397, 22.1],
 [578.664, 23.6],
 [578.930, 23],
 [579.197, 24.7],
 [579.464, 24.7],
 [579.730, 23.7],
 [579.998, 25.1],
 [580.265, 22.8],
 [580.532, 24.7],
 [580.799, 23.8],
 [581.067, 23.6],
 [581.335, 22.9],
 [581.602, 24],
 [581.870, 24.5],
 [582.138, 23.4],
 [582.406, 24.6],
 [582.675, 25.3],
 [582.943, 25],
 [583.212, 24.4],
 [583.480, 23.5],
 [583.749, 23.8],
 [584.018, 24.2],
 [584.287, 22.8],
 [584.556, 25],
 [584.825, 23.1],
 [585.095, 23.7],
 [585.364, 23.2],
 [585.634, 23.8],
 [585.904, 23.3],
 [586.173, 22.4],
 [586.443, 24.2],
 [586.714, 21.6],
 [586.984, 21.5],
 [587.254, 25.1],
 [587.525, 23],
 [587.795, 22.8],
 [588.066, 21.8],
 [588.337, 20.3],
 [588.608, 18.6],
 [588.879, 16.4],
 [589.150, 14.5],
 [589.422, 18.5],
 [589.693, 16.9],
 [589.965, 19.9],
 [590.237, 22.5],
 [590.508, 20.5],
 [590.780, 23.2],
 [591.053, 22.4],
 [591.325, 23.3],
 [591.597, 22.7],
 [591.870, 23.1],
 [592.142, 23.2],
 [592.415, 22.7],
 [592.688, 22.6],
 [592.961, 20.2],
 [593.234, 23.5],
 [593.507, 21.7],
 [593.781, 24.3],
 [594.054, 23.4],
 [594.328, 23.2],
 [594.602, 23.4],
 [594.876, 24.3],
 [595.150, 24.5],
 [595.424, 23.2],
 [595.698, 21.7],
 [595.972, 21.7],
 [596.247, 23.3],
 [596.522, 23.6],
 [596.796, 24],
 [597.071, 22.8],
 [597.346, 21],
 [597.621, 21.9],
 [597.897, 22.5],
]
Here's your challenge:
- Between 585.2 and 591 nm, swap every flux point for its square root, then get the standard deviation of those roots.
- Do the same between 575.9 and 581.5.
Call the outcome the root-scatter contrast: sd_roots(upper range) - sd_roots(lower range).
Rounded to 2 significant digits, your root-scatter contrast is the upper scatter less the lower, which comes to 0.22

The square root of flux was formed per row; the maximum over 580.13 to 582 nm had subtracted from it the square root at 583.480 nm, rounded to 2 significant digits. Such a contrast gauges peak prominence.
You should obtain 0.12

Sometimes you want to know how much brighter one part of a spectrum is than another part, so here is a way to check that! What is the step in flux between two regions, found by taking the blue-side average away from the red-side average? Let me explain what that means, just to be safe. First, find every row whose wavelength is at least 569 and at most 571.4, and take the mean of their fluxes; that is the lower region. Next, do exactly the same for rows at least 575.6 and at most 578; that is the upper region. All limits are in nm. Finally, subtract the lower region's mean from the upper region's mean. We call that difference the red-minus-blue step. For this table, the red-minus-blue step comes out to 1.8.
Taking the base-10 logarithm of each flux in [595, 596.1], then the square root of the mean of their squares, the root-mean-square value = 1.36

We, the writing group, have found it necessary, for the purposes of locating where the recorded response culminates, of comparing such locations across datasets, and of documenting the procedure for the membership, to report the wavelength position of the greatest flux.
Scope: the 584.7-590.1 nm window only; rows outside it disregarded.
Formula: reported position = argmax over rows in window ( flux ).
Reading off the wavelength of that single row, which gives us 587.254 nm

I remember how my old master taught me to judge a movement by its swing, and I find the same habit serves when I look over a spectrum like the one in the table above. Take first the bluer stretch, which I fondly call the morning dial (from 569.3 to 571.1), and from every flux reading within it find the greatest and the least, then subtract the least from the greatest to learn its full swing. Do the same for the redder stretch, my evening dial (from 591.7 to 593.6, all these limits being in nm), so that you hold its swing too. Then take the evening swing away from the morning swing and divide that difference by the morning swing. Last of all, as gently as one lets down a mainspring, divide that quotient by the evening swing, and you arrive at -0.10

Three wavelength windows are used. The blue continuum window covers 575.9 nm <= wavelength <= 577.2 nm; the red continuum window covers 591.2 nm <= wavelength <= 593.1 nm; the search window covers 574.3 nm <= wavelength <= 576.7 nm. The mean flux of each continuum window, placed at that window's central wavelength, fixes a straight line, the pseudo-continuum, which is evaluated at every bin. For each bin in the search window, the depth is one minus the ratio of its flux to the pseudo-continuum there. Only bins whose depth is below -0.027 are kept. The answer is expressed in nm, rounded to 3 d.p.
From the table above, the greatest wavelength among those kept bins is 576.005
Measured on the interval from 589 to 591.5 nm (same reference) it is 591.325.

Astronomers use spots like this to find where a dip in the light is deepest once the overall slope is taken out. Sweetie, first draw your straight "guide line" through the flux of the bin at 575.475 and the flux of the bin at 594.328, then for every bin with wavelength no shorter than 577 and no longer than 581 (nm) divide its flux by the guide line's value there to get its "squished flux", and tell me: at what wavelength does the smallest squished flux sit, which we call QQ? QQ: 577.865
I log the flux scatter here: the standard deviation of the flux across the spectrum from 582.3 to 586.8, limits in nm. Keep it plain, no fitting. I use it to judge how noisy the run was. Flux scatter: 1.0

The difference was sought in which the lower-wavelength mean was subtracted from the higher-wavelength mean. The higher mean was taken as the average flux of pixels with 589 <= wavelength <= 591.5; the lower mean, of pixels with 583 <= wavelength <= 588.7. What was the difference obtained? -2.8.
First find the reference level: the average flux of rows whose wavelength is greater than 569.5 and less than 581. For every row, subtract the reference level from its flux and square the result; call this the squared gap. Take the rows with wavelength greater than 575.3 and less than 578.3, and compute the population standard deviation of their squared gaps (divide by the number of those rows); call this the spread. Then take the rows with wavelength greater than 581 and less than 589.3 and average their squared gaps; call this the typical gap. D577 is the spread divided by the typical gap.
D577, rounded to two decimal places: 0.11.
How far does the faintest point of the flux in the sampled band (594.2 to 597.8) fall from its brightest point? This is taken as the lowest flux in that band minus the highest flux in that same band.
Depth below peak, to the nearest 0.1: -3.5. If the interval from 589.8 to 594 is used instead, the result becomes -4.4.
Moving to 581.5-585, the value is -2.5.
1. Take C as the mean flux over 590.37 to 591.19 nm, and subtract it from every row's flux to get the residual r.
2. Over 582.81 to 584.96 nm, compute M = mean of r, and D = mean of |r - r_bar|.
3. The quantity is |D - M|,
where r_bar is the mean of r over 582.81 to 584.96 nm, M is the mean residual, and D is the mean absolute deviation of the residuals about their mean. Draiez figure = 1.3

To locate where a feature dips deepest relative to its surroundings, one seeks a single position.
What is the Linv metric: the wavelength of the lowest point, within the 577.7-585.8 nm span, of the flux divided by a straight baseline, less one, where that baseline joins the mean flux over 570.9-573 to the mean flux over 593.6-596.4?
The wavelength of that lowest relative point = 577.865 nm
